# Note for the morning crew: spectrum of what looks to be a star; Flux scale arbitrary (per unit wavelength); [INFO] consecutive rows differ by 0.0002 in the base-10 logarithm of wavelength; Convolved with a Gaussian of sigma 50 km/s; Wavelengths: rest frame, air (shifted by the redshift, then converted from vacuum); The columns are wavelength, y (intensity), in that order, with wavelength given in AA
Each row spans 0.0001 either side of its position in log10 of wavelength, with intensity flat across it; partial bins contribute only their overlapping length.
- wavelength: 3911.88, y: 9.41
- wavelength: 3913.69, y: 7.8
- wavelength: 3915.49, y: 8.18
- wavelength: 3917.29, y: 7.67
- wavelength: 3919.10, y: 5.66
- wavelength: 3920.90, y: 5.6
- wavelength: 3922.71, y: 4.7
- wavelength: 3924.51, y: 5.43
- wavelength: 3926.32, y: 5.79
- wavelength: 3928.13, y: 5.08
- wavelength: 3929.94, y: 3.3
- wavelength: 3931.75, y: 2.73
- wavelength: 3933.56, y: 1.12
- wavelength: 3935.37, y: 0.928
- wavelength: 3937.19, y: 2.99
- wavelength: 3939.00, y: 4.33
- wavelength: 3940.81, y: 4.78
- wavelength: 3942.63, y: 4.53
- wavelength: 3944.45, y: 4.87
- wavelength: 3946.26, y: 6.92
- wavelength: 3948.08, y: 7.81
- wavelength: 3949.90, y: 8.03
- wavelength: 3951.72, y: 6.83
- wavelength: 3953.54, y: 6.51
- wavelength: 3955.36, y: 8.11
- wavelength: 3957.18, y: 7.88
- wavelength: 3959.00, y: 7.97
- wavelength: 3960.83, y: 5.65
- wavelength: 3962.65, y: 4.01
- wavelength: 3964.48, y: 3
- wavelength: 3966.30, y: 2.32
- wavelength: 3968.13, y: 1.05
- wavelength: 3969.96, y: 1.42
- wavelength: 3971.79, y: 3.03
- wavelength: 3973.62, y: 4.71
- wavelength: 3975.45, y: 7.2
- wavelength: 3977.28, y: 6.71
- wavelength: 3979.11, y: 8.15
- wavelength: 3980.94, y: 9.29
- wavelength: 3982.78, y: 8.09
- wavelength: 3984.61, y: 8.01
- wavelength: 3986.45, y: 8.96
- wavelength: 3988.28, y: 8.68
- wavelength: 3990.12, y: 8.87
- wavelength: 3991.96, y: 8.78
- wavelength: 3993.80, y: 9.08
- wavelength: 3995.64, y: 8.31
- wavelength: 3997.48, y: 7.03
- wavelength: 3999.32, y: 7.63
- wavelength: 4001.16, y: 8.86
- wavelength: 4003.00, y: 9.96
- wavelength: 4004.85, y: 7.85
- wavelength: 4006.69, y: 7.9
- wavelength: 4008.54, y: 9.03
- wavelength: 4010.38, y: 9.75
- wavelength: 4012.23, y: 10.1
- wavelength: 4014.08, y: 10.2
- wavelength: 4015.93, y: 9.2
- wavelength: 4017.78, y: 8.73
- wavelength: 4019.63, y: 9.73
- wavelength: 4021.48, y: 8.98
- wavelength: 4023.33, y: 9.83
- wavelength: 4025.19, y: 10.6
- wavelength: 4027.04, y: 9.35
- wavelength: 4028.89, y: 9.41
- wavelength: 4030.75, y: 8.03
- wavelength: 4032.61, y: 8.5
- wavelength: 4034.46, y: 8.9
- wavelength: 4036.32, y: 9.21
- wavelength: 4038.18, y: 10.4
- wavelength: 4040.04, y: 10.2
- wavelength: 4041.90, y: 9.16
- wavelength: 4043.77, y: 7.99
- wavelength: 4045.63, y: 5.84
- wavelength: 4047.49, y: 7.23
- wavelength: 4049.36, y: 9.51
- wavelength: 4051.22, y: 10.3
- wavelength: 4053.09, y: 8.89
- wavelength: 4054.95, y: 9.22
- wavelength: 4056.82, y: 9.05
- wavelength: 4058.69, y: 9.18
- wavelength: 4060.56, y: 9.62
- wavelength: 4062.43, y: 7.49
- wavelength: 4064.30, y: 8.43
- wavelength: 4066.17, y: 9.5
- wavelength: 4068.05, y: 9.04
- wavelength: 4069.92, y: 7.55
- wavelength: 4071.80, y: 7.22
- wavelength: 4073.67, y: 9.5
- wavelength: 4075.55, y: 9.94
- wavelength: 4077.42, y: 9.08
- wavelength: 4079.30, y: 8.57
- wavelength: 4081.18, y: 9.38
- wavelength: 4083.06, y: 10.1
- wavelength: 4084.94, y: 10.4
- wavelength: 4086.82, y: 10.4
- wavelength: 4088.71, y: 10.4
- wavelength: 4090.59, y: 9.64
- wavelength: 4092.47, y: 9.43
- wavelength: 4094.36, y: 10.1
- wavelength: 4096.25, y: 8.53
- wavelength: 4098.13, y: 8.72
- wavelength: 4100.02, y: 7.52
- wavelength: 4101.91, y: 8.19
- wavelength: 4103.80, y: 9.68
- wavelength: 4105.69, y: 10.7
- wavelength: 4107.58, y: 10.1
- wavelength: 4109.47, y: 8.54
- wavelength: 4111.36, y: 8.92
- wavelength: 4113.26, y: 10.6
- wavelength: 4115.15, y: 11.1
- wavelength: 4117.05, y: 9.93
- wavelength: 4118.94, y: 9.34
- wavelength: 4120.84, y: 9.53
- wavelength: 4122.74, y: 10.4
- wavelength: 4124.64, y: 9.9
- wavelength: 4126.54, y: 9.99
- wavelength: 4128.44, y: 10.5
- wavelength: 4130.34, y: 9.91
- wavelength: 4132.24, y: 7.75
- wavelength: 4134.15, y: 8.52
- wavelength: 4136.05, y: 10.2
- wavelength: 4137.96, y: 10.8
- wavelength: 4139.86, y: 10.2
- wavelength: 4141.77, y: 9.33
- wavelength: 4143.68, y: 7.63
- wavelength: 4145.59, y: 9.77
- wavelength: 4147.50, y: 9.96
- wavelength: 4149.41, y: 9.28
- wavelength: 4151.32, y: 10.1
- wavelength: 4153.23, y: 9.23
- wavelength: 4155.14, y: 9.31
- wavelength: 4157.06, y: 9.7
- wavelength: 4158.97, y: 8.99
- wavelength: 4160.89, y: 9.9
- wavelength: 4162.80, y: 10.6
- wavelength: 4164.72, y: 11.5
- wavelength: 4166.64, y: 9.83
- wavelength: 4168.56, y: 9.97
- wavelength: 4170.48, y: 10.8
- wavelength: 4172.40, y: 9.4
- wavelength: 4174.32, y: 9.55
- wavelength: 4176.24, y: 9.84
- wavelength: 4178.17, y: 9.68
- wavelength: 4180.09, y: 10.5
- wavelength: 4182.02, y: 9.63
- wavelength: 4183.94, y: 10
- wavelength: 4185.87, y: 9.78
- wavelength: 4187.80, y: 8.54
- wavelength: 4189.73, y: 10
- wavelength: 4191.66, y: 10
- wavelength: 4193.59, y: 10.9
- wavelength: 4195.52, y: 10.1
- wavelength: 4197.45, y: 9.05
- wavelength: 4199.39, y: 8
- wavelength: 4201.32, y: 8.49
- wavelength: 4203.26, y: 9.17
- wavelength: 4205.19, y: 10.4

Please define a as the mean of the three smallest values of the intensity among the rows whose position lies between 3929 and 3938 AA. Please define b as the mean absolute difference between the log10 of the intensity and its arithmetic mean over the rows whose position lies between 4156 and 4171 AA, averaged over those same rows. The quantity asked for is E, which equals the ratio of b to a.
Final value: 0.016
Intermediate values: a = 1.59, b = 0.025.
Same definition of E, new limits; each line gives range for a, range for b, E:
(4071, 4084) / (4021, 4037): 0.003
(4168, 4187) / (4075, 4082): 0.002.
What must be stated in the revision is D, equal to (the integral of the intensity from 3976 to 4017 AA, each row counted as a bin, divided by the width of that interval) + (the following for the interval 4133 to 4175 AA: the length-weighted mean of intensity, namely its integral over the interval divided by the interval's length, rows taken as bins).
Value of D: 18.4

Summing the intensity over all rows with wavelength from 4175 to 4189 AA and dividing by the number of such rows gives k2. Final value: 9.7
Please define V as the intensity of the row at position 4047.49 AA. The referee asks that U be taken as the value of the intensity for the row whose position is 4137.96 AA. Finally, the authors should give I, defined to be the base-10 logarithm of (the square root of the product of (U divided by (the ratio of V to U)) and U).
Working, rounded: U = 10.8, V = 7.23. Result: 1.12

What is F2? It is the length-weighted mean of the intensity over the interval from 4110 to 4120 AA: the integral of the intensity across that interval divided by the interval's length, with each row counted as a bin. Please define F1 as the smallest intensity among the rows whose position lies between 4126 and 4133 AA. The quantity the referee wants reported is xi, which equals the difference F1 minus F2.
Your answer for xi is -2.2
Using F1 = 7.75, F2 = 9.9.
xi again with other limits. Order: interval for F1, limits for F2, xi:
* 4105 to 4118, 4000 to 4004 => -0.7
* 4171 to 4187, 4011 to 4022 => -0.1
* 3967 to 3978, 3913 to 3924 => -5.5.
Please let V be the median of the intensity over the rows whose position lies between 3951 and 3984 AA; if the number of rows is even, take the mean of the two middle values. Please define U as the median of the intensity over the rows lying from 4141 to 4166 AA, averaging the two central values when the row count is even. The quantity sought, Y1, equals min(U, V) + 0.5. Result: 7.1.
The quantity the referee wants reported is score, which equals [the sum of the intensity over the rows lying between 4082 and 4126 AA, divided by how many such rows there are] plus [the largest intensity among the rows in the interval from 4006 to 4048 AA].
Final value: 20.3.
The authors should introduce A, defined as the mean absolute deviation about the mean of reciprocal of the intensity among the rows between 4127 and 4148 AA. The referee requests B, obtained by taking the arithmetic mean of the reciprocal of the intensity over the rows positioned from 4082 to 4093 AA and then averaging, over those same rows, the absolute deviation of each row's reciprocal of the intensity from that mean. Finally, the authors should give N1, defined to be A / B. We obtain 3.0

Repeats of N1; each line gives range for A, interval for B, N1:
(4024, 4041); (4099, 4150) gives 0.8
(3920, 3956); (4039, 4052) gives 7.5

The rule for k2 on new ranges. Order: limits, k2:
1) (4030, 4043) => 9.2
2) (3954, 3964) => 6.7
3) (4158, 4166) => 10.2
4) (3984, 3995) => 8.7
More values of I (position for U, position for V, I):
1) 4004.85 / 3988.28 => 0.87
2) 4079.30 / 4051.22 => 0.89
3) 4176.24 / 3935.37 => 1.51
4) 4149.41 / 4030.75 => 1.00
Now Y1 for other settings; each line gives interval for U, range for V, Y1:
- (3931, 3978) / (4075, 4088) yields 5.2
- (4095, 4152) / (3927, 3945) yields 4.3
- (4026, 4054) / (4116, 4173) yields 9.7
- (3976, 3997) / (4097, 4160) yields 9.2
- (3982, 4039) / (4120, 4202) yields 9.5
